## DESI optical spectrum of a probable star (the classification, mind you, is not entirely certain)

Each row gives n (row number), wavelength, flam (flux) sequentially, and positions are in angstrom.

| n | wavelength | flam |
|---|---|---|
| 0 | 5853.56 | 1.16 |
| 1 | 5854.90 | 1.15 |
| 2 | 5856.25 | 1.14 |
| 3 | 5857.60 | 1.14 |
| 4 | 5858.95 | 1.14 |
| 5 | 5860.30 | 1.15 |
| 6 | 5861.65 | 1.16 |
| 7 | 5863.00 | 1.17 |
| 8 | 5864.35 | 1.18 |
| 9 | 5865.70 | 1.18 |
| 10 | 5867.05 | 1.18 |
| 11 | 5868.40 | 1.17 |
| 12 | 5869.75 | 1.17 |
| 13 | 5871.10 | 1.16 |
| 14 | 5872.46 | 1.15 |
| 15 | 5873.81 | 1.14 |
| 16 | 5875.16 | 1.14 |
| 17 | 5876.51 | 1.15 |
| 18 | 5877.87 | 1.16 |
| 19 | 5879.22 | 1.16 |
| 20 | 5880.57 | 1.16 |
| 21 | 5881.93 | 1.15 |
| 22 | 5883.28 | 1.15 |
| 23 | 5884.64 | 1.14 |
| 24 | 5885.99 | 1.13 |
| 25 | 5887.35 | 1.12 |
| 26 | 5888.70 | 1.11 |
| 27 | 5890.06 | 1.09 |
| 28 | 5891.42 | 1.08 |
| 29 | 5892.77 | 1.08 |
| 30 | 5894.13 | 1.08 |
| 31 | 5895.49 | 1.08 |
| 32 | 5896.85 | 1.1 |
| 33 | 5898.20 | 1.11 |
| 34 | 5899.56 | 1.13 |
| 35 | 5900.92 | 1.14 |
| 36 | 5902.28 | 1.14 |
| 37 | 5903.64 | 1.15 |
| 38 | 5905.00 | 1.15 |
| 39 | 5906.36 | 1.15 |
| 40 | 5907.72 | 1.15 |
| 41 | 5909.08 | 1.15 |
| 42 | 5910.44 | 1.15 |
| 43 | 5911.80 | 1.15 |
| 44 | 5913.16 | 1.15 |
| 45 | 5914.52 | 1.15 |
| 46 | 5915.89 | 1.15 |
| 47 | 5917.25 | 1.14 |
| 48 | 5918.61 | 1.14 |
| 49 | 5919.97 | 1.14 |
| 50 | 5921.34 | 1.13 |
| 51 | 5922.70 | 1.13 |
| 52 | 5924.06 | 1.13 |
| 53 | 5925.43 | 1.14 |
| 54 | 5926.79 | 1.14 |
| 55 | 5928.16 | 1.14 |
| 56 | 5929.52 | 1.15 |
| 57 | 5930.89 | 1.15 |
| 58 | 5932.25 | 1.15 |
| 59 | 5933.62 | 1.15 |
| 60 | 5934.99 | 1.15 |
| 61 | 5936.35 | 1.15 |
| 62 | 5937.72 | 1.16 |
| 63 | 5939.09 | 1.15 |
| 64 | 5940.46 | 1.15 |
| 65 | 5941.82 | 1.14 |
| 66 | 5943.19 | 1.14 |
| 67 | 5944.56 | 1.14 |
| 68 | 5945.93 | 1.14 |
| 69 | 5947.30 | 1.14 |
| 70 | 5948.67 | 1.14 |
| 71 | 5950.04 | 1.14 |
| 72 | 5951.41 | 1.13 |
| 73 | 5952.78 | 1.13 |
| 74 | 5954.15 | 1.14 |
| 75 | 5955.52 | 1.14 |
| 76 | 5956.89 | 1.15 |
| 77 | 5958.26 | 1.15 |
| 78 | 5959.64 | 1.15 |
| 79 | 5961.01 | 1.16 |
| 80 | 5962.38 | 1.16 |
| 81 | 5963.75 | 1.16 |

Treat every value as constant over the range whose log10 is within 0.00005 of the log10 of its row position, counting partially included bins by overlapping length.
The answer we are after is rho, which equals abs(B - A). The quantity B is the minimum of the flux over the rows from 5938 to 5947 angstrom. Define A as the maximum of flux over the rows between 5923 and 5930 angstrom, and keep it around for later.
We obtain 0.010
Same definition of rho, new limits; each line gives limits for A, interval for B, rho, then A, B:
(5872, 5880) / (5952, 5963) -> 0.030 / 1.16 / 1.13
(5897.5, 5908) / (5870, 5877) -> 0.010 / 1.15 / 1.14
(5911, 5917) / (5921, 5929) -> 0.020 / 1.15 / 1.13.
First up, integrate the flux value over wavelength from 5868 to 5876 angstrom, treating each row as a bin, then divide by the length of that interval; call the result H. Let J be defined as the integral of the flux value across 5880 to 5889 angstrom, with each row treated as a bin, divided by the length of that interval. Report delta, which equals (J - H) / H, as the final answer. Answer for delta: -0.015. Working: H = 1.15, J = 1.14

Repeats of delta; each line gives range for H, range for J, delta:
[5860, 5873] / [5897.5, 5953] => -0.021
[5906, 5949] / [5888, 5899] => -0.046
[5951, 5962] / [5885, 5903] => -0.033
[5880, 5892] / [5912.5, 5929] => 0.014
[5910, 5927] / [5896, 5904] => -0.013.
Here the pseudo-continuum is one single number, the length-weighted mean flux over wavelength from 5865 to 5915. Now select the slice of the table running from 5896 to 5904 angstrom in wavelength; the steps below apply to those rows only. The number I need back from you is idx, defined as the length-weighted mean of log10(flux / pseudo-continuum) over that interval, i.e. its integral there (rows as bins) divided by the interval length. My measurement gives -0.0045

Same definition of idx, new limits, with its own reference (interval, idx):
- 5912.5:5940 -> 0.0025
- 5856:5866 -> 0.0073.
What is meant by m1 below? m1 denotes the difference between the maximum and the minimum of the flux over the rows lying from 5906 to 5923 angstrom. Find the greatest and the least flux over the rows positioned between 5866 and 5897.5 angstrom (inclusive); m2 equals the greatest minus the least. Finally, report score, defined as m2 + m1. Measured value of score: 0.120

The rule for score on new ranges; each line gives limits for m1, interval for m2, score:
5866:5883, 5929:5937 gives 0.040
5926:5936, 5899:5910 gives 0.030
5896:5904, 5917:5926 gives 0.060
